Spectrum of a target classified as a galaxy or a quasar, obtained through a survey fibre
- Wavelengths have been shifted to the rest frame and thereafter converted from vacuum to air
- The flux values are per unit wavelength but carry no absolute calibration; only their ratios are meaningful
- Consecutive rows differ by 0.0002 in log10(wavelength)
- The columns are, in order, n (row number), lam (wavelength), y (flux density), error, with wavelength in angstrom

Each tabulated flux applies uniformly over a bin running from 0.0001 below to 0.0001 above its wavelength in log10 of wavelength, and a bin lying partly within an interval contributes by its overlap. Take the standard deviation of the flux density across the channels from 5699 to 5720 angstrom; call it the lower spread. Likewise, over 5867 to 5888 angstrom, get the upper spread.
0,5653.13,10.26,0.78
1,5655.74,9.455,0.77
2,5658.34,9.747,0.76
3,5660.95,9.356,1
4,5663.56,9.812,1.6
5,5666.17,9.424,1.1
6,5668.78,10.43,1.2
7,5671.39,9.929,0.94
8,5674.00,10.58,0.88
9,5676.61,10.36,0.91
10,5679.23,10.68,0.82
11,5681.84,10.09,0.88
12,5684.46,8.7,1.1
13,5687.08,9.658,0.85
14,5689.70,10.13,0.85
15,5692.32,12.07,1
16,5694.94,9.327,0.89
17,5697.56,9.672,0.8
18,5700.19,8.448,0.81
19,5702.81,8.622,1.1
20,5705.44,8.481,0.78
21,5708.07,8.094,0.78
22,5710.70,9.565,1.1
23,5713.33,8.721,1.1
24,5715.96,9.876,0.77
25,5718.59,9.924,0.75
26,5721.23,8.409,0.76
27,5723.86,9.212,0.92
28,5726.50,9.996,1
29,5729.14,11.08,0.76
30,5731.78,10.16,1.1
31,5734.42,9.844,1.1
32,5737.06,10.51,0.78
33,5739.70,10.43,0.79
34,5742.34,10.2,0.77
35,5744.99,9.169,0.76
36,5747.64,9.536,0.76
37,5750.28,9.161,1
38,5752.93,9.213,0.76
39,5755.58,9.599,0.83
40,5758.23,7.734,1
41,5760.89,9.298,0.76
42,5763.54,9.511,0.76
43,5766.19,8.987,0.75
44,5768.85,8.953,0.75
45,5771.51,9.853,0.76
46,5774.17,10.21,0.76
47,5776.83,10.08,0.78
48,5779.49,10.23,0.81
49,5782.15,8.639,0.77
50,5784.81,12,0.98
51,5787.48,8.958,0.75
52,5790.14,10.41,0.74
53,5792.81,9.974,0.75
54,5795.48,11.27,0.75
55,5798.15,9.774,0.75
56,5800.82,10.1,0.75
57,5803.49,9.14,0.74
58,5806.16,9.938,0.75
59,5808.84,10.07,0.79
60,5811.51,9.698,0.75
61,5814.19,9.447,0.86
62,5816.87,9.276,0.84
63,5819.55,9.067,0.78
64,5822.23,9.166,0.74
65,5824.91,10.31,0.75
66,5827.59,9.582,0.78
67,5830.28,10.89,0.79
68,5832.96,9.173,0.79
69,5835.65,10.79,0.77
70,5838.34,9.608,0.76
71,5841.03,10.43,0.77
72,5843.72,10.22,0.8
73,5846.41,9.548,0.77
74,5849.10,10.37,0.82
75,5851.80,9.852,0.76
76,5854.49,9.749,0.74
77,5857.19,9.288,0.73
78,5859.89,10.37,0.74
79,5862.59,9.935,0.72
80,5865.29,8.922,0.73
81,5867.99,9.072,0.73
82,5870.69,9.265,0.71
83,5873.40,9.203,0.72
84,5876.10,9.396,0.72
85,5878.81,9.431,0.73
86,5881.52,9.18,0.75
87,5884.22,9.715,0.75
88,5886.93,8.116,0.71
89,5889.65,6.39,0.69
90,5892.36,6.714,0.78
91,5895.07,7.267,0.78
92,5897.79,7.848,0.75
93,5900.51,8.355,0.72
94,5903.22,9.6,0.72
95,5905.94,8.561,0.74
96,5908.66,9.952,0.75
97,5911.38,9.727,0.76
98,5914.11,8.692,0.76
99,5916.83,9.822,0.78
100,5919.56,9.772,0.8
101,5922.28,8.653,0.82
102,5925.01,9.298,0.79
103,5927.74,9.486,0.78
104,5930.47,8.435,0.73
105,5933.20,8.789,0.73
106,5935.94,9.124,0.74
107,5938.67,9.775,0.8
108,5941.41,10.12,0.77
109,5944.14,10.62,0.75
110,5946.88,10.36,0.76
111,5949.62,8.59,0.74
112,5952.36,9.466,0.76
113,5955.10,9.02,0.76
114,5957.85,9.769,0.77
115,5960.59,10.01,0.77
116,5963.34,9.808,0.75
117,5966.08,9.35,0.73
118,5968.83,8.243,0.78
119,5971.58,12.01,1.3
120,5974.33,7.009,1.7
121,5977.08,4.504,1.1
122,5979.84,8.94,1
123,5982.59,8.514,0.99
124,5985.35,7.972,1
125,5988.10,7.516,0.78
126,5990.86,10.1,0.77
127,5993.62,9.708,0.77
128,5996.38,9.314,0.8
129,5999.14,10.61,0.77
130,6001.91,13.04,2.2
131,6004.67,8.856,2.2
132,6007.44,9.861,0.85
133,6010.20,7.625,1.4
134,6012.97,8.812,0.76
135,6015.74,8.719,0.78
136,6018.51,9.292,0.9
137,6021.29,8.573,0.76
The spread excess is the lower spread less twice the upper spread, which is -0.2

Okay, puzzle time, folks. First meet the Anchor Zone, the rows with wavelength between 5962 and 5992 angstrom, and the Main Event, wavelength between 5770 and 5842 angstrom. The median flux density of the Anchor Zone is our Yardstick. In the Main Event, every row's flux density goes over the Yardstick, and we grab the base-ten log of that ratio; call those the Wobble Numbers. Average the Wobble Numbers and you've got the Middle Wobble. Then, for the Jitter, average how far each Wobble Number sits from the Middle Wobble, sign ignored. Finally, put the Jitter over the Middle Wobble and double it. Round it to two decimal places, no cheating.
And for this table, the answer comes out 0.76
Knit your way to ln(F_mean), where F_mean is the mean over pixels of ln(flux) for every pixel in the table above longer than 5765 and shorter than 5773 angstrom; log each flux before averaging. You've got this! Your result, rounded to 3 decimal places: 0.800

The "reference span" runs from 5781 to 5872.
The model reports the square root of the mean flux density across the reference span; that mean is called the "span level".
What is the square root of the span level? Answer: 3.14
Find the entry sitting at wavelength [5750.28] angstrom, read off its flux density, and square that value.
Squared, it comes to 84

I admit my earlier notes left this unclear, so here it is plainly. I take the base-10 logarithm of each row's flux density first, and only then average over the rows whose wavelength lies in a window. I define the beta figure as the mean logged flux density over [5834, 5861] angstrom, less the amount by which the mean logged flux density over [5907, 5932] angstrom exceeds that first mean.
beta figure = 1.03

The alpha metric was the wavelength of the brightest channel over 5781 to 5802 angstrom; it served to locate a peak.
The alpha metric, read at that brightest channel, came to 5784.81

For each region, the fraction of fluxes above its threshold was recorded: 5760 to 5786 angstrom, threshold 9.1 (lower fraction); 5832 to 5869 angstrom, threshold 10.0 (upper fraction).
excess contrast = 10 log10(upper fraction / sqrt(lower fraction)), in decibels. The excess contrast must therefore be -3.7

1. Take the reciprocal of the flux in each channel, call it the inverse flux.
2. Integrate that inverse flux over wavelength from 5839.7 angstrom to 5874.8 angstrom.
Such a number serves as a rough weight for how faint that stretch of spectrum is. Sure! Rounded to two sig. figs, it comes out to 3.6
